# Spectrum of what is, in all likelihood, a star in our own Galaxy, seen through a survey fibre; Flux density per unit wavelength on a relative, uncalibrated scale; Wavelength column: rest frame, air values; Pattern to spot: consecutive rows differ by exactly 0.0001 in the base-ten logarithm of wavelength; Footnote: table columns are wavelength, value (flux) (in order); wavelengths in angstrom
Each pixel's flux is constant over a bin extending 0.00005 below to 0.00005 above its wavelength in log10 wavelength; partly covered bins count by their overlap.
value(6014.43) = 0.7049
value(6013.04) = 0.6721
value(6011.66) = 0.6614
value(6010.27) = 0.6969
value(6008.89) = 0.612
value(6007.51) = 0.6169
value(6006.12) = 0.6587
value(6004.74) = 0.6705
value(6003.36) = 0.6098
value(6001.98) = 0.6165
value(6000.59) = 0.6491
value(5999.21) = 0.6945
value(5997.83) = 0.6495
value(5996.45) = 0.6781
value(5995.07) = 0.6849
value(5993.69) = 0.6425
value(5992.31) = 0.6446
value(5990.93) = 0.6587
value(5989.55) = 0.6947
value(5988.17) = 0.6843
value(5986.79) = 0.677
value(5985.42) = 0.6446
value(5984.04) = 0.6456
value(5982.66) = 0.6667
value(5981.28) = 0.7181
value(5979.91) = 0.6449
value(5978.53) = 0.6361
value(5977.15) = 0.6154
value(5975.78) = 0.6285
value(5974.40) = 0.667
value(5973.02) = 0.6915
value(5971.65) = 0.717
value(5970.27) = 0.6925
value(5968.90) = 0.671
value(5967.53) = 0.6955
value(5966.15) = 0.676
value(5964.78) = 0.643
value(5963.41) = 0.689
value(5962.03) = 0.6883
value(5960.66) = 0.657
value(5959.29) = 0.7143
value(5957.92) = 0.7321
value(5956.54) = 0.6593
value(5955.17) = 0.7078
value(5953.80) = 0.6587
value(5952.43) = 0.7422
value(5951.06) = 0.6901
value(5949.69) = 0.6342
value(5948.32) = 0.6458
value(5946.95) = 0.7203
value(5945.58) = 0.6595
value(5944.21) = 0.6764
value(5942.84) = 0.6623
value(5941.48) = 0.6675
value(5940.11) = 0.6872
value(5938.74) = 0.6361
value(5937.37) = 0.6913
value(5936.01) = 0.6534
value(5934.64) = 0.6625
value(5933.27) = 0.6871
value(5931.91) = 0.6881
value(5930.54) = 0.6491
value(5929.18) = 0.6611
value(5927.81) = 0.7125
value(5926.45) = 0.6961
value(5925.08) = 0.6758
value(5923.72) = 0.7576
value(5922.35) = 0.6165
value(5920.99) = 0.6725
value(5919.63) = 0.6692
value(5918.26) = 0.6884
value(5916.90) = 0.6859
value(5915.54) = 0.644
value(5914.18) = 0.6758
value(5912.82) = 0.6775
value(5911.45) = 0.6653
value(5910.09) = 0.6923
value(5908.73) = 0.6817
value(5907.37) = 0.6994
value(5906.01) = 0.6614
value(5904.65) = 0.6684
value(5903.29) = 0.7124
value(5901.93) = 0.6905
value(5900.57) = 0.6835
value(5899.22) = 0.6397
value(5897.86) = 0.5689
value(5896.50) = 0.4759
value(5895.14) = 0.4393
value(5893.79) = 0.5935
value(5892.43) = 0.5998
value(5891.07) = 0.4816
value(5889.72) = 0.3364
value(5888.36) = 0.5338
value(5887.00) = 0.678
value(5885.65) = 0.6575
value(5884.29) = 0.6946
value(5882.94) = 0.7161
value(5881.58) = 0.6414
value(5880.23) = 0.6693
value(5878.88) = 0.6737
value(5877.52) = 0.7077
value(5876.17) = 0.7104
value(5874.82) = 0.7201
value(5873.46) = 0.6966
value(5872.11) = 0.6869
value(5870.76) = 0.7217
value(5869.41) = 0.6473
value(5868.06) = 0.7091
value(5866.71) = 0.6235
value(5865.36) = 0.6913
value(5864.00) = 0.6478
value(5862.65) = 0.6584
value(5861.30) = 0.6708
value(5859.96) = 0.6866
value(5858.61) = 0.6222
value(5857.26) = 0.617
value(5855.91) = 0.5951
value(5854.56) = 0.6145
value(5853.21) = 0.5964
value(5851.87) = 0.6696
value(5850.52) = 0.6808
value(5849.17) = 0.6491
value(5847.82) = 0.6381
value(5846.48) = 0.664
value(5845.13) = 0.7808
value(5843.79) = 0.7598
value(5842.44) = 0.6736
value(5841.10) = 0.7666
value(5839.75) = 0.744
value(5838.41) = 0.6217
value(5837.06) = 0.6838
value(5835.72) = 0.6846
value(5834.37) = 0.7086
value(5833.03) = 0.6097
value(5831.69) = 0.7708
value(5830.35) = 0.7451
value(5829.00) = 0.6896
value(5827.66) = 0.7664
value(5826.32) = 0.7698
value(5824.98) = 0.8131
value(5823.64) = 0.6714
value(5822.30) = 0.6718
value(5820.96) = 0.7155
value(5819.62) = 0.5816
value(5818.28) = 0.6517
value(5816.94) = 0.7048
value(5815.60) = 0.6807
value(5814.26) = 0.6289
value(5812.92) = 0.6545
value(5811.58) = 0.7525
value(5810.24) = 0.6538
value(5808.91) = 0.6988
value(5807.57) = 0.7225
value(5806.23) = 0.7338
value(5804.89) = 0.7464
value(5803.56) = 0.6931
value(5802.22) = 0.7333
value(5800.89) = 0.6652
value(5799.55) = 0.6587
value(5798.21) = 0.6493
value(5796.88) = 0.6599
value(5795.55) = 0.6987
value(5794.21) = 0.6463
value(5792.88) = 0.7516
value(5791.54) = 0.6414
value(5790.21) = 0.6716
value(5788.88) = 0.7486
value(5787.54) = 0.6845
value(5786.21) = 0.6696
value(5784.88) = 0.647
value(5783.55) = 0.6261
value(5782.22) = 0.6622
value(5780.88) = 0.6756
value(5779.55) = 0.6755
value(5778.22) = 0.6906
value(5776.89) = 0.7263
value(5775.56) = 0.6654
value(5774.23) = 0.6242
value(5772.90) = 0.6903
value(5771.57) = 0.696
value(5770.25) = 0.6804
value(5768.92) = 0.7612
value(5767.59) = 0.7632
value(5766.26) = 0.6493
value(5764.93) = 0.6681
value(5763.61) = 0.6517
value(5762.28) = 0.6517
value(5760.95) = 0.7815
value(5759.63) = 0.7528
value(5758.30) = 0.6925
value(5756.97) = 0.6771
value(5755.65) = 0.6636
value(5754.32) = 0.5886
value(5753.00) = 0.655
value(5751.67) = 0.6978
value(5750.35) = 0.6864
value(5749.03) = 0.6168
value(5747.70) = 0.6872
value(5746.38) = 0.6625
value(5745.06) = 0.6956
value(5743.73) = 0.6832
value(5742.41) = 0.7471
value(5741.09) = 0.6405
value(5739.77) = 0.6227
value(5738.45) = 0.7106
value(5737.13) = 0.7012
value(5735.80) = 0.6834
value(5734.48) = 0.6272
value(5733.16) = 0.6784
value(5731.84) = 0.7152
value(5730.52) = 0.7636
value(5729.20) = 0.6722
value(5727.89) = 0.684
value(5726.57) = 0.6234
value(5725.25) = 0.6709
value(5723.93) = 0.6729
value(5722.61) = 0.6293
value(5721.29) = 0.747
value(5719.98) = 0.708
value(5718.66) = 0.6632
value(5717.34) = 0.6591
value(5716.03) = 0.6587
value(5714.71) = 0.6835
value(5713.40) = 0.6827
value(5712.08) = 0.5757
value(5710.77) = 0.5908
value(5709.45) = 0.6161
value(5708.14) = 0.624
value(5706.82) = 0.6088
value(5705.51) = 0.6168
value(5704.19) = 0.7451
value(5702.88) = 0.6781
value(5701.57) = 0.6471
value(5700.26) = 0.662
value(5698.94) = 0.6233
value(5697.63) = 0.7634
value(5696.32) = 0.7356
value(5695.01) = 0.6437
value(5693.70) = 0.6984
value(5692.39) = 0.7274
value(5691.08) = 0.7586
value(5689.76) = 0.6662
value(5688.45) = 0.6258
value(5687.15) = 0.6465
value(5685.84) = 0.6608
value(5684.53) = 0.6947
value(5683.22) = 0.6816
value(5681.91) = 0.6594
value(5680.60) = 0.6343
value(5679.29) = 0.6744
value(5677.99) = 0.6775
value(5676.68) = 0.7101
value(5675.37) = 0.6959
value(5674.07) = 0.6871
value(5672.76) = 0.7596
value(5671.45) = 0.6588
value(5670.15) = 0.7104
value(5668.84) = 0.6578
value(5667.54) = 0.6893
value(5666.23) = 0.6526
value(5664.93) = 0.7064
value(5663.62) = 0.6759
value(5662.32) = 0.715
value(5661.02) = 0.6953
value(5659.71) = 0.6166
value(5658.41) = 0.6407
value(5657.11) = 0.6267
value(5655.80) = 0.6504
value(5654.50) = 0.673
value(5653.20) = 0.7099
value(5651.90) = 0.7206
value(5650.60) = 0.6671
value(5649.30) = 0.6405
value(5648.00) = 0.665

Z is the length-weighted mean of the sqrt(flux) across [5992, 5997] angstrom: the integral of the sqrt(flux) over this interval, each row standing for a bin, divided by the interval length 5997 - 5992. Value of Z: 0.815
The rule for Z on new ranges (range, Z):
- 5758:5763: 0.848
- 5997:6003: 0.806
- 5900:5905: 0.830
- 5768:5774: 0.839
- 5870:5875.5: 0.840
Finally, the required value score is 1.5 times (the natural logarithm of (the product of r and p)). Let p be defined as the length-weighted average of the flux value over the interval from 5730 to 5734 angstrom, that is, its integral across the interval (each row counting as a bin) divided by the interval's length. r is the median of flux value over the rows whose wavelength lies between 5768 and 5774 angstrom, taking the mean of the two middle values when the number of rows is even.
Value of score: -1.06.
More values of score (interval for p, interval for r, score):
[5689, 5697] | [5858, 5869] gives -1.14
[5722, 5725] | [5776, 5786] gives -1.23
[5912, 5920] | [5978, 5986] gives -1.25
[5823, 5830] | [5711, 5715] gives -1.02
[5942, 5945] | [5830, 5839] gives -1.17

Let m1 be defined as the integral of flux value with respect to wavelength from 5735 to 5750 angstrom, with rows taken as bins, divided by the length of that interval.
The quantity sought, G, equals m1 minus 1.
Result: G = -0.323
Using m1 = 0.677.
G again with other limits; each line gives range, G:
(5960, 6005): -0.335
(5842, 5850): -0.306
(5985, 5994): -0.334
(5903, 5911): -0.316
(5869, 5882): -0.310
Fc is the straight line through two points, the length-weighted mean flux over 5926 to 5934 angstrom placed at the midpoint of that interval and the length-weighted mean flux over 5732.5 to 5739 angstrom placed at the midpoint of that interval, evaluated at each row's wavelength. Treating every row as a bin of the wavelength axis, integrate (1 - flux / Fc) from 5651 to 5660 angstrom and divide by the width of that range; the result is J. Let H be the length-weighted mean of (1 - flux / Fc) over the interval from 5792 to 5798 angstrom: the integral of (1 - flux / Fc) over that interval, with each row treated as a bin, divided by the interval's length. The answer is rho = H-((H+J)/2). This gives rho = -0.013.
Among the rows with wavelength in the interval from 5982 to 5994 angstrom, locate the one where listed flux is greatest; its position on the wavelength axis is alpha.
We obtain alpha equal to 5989.55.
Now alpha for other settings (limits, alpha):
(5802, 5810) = 5804.89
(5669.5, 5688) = 5672.76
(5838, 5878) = 5845.13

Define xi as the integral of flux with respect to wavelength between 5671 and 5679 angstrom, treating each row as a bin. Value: 5.59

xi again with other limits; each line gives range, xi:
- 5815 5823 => 5.34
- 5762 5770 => 5.54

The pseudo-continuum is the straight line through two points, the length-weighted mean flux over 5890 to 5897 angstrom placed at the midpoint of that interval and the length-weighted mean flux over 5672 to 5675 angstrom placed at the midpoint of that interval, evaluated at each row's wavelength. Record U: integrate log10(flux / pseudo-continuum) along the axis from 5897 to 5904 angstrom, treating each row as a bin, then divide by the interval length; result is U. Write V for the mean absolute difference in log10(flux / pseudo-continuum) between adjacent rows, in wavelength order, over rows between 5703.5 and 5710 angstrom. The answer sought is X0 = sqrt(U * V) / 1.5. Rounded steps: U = 0.11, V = 0.026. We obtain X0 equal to 0.036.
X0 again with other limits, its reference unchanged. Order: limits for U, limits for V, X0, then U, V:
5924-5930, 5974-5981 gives 0.031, 0.16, 0.014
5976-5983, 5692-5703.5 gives 0.053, 0.18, 0.034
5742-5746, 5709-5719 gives 0.016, 0.03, 0.018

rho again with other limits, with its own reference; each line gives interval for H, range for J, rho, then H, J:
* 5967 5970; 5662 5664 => 0.012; -0.002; -0.03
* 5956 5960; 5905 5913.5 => -0.017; -0.030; 0.00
